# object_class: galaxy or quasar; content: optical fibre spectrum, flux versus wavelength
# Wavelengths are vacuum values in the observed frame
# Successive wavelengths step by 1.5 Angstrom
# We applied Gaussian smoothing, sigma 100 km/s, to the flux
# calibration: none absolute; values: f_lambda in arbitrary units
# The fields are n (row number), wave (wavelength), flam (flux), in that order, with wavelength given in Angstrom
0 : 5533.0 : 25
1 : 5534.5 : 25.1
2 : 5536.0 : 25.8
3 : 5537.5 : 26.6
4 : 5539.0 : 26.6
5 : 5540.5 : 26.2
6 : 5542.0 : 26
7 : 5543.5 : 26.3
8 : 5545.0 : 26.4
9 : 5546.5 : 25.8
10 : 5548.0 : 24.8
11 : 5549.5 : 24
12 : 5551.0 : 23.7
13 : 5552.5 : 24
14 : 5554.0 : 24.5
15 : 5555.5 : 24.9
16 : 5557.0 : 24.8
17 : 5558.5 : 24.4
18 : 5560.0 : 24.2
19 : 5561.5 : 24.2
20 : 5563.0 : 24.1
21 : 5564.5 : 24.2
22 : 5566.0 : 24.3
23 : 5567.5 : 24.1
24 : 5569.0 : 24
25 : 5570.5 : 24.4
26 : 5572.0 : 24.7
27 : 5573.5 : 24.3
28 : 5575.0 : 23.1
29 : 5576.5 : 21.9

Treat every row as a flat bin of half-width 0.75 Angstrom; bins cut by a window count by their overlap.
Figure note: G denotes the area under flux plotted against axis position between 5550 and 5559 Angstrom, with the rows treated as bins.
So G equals 219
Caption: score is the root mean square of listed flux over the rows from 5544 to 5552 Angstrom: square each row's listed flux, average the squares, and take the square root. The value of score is 25.0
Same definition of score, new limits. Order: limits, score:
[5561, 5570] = 24.2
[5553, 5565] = 24.4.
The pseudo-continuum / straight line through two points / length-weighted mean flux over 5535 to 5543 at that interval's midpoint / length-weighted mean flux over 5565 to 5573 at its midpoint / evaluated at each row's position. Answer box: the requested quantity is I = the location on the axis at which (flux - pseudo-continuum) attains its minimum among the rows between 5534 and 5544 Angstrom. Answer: 5534.5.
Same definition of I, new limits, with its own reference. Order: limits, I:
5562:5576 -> 5575.0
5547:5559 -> 5551.0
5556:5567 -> 5560.0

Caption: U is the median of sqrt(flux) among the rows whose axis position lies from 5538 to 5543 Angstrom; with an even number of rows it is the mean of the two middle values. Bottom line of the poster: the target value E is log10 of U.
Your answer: 0.709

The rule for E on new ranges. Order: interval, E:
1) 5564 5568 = 0.692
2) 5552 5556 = 0.695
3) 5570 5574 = 0.694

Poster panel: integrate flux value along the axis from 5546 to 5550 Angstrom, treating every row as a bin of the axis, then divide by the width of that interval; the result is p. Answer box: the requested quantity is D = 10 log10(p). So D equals 13.96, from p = 24.9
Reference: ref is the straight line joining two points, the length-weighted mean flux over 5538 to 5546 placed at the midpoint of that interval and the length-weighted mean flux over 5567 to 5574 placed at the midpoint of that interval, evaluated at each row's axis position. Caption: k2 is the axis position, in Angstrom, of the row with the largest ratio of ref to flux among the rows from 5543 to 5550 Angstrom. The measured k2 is 5549.5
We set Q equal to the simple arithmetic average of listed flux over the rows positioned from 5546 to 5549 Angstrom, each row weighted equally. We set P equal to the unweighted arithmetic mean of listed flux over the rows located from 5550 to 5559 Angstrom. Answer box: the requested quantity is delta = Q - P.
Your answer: 1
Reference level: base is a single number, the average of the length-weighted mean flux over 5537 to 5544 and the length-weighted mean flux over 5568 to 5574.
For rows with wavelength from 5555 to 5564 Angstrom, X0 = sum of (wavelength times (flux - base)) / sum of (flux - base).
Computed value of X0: 5560.1 Angstrom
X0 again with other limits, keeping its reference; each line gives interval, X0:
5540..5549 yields 5542.6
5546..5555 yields 5551.6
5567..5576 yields 5571.6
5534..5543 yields 5539.2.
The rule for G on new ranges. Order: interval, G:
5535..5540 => 131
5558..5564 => 145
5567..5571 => 97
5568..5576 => 192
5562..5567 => 121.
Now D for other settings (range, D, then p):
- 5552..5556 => 13.89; 24.5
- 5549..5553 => 13.78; 23.9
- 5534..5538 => 14.12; 25.8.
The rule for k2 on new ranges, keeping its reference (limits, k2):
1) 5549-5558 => 5551.0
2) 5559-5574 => 5560.0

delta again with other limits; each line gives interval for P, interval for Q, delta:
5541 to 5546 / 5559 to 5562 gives -2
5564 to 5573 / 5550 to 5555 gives 0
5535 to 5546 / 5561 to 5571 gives -2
